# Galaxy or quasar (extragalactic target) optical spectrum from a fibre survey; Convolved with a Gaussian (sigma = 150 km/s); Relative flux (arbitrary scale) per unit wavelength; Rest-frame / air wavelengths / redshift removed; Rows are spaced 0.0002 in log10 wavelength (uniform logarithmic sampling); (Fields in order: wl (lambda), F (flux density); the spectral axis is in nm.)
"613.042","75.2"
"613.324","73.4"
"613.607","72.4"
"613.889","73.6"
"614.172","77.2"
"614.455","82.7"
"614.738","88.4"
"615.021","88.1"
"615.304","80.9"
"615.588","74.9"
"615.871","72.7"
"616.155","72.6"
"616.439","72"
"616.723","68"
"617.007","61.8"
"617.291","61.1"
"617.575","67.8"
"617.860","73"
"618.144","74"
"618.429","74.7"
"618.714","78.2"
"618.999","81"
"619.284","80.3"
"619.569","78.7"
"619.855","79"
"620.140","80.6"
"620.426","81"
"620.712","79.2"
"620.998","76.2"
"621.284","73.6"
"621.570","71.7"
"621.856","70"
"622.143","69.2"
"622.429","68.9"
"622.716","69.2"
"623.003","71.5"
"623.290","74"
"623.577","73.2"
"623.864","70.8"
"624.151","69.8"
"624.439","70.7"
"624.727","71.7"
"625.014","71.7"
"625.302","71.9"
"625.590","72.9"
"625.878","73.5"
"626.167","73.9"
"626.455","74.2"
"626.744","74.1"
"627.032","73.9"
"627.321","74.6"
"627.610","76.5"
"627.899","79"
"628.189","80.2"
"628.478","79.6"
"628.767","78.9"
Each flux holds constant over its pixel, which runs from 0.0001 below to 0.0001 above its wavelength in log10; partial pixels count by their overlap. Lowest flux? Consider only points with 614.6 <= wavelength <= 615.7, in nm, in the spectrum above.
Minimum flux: 74.9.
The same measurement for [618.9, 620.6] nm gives 78.7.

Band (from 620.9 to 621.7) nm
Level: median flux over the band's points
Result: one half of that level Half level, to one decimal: 36.8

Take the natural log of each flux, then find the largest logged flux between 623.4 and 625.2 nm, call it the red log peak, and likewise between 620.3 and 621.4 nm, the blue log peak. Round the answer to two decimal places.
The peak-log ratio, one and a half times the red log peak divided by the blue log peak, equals 1.47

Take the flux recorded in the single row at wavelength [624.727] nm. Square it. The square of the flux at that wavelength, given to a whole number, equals 5141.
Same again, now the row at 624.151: 4872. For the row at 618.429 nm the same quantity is 5580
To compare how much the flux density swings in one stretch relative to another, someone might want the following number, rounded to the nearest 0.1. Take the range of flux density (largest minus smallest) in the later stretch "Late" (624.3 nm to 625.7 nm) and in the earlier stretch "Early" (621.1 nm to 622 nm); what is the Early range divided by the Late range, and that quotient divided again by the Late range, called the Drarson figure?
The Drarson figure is 0.7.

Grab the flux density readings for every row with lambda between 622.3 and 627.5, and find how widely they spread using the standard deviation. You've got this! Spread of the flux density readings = 2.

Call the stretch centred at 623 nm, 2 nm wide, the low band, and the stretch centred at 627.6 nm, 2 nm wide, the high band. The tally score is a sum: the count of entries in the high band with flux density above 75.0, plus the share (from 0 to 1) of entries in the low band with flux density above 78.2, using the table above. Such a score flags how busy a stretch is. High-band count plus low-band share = 4.0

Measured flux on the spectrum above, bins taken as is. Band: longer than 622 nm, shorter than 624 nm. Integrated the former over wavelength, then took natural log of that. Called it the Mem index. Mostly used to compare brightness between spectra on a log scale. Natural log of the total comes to 4.96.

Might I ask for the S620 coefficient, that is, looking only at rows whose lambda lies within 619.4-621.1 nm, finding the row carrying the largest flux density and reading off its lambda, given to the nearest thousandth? 620.426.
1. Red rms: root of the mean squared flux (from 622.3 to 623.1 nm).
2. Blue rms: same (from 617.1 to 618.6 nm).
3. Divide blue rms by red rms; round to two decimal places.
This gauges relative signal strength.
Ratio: 1.01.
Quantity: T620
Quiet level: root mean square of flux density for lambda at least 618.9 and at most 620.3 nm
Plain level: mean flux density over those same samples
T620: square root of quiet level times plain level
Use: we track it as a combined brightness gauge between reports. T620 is 80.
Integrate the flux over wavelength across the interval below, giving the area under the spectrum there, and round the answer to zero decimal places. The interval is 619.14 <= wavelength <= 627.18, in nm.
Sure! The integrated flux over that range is 593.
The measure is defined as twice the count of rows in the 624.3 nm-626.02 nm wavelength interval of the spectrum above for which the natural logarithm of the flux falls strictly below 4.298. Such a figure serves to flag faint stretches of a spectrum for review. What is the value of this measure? 12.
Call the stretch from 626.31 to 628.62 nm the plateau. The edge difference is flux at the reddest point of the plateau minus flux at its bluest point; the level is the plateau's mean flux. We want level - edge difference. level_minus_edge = 71.1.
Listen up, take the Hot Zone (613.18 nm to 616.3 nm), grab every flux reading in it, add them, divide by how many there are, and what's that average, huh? 77.9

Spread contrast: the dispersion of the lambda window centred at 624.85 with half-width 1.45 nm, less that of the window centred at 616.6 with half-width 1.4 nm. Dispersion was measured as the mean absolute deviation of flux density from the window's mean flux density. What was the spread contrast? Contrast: -3.6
